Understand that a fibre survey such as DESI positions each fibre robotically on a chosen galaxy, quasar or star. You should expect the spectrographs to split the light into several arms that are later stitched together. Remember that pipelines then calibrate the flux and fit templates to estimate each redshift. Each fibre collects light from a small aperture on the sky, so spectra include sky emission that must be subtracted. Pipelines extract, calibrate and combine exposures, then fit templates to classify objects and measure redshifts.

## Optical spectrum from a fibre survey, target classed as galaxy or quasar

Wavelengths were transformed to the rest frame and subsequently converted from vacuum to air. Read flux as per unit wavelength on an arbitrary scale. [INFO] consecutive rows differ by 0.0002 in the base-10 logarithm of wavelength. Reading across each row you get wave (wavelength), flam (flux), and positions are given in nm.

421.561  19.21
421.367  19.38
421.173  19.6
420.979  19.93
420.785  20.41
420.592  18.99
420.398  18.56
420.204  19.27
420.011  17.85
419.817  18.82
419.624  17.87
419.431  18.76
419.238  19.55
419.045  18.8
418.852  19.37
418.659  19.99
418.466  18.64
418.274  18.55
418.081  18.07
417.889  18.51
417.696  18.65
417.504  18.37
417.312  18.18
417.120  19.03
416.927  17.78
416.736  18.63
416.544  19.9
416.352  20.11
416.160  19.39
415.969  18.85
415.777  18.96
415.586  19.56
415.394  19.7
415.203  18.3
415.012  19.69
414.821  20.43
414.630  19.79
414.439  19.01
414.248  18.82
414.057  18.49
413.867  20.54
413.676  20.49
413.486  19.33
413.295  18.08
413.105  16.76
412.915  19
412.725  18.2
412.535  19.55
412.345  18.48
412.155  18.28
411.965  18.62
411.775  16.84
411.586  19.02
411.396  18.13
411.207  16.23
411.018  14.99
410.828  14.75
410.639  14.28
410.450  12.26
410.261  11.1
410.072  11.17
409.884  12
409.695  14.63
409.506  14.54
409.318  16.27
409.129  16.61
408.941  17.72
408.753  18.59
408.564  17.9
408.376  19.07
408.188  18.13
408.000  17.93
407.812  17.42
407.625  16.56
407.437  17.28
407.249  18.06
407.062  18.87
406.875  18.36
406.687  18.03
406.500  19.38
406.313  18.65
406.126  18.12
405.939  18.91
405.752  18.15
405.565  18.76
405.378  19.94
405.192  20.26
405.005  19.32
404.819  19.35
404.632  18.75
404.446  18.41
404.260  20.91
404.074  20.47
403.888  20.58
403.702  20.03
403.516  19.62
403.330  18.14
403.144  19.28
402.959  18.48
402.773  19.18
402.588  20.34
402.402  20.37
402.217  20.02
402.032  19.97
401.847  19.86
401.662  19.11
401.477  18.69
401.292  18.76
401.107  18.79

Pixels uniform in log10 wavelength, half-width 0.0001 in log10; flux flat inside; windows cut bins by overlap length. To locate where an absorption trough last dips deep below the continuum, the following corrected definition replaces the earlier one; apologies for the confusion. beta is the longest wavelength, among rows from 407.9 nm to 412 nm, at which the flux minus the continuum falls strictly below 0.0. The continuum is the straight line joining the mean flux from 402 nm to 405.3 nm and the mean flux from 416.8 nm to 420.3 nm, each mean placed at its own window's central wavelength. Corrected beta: 411.965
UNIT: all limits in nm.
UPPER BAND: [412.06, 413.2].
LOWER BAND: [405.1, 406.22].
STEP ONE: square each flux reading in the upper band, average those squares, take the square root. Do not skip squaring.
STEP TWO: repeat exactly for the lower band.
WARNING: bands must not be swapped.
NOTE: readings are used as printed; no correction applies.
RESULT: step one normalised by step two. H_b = 0.97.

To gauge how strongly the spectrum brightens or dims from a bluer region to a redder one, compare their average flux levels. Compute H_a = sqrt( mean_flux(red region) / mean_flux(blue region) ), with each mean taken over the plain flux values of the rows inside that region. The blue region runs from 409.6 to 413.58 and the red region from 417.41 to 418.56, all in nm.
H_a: 1.07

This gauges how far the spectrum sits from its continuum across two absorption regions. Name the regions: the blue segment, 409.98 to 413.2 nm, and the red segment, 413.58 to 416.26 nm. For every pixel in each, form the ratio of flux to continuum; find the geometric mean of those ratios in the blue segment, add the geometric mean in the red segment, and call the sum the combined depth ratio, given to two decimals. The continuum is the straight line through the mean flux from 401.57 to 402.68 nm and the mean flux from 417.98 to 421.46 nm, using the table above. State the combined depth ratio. 1.83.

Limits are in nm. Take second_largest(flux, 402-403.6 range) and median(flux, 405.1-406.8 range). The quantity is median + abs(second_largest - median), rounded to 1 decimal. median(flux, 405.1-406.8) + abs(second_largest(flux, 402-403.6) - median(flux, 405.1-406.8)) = 20.3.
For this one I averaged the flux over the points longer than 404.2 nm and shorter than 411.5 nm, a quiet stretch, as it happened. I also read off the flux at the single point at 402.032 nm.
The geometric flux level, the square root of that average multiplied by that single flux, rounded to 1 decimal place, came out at 18.5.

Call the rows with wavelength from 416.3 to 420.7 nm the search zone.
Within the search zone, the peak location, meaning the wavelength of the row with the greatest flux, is 416.352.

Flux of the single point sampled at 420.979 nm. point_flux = 19.93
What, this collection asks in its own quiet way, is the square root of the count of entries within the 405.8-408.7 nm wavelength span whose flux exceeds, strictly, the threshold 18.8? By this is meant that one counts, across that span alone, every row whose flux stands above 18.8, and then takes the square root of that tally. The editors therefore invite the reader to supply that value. 2.0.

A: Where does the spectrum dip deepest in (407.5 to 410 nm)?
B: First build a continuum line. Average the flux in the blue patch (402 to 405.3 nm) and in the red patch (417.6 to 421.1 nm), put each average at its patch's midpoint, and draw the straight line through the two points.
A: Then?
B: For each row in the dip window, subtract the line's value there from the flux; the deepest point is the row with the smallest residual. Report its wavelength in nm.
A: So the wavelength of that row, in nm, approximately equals 409.884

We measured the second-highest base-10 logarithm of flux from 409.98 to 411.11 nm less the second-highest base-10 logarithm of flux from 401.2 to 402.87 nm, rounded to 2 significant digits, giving -0.14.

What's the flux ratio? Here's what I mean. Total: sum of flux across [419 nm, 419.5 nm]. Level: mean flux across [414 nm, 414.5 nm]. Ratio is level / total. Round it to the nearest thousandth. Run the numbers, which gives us 0.329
